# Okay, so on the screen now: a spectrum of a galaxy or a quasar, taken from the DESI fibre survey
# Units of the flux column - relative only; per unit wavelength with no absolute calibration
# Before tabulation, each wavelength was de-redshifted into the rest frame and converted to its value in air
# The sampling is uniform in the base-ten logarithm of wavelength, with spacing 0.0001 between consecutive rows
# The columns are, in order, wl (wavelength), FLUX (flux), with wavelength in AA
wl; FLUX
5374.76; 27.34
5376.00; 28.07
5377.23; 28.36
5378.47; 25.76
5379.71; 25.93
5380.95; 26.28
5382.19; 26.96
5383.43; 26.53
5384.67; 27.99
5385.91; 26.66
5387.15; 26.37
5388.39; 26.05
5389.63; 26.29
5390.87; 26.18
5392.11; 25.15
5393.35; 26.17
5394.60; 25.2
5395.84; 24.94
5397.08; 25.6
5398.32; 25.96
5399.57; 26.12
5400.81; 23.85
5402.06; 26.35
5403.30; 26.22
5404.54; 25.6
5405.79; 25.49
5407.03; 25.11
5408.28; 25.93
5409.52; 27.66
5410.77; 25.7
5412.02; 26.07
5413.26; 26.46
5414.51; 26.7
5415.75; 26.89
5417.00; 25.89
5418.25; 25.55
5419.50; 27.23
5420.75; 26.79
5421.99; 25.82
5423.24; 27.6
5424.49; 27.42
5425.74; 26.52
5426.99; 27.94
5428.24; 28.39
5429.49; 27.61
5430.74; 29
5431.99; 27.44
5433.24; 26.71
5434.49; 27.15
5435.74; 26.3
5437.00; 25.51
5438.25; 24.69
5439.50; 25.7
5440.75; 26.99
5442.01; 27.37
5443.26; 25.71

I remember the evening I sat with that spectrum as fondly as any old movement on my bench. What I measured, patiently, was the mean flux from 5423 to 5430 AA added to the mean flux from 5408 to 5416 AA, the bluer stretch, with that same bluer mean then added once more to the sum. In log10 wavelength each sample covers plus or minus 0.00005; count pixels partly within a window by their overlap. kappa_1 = 80.6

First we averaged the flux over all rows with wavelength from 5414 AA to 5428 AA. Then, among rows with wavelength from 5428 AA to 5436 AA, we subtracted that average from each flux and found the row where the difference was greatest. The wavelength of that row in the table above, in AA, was 5430.74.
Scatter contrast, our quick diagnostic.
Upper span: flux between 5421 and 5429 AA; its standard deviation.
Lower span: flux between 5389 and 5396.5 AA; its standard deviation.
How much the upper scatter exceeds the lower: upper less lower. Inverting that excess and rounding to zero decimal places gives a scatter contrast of 3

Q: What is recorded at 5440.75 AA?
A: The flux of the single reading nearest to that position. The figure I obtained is 26.99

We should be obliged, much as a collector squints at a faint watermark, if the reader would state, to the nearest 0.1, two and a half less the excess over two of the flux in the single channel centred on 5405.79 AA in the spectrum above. -21.0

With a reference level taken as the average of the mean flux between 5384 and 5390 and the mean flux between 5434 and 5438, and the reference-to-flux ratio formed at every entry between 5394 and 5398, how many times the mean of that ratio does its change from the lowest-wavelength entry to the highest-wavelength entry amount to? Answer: -0.0157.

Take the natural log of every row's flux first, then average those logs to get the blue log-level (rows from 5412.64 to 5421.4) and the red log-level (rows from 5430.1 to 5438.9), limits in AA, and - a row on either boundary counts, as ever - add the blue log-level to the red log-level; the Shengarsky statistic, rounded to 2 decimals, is 6.56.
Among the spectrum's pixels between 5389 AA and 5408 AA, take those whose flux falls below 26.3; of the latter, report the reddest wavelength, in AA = 5407.03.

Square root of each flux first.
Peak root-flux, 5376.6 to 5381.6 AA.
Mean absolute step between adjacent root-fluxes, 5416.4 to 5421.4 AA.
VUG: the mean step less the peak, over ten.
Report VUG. -0.525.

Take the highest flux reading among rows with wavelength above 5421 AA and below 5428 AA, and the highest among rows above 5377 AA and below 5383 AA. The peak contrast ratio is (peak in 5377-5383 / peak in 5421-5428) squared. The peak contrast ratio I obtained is 1.03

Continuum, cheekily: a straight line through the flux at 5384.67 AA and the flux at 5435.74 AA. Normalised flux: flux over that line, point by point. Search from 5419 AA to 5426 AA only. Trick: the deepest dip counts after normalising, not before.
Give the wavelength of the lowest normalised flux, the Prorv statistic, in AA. 5421.99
